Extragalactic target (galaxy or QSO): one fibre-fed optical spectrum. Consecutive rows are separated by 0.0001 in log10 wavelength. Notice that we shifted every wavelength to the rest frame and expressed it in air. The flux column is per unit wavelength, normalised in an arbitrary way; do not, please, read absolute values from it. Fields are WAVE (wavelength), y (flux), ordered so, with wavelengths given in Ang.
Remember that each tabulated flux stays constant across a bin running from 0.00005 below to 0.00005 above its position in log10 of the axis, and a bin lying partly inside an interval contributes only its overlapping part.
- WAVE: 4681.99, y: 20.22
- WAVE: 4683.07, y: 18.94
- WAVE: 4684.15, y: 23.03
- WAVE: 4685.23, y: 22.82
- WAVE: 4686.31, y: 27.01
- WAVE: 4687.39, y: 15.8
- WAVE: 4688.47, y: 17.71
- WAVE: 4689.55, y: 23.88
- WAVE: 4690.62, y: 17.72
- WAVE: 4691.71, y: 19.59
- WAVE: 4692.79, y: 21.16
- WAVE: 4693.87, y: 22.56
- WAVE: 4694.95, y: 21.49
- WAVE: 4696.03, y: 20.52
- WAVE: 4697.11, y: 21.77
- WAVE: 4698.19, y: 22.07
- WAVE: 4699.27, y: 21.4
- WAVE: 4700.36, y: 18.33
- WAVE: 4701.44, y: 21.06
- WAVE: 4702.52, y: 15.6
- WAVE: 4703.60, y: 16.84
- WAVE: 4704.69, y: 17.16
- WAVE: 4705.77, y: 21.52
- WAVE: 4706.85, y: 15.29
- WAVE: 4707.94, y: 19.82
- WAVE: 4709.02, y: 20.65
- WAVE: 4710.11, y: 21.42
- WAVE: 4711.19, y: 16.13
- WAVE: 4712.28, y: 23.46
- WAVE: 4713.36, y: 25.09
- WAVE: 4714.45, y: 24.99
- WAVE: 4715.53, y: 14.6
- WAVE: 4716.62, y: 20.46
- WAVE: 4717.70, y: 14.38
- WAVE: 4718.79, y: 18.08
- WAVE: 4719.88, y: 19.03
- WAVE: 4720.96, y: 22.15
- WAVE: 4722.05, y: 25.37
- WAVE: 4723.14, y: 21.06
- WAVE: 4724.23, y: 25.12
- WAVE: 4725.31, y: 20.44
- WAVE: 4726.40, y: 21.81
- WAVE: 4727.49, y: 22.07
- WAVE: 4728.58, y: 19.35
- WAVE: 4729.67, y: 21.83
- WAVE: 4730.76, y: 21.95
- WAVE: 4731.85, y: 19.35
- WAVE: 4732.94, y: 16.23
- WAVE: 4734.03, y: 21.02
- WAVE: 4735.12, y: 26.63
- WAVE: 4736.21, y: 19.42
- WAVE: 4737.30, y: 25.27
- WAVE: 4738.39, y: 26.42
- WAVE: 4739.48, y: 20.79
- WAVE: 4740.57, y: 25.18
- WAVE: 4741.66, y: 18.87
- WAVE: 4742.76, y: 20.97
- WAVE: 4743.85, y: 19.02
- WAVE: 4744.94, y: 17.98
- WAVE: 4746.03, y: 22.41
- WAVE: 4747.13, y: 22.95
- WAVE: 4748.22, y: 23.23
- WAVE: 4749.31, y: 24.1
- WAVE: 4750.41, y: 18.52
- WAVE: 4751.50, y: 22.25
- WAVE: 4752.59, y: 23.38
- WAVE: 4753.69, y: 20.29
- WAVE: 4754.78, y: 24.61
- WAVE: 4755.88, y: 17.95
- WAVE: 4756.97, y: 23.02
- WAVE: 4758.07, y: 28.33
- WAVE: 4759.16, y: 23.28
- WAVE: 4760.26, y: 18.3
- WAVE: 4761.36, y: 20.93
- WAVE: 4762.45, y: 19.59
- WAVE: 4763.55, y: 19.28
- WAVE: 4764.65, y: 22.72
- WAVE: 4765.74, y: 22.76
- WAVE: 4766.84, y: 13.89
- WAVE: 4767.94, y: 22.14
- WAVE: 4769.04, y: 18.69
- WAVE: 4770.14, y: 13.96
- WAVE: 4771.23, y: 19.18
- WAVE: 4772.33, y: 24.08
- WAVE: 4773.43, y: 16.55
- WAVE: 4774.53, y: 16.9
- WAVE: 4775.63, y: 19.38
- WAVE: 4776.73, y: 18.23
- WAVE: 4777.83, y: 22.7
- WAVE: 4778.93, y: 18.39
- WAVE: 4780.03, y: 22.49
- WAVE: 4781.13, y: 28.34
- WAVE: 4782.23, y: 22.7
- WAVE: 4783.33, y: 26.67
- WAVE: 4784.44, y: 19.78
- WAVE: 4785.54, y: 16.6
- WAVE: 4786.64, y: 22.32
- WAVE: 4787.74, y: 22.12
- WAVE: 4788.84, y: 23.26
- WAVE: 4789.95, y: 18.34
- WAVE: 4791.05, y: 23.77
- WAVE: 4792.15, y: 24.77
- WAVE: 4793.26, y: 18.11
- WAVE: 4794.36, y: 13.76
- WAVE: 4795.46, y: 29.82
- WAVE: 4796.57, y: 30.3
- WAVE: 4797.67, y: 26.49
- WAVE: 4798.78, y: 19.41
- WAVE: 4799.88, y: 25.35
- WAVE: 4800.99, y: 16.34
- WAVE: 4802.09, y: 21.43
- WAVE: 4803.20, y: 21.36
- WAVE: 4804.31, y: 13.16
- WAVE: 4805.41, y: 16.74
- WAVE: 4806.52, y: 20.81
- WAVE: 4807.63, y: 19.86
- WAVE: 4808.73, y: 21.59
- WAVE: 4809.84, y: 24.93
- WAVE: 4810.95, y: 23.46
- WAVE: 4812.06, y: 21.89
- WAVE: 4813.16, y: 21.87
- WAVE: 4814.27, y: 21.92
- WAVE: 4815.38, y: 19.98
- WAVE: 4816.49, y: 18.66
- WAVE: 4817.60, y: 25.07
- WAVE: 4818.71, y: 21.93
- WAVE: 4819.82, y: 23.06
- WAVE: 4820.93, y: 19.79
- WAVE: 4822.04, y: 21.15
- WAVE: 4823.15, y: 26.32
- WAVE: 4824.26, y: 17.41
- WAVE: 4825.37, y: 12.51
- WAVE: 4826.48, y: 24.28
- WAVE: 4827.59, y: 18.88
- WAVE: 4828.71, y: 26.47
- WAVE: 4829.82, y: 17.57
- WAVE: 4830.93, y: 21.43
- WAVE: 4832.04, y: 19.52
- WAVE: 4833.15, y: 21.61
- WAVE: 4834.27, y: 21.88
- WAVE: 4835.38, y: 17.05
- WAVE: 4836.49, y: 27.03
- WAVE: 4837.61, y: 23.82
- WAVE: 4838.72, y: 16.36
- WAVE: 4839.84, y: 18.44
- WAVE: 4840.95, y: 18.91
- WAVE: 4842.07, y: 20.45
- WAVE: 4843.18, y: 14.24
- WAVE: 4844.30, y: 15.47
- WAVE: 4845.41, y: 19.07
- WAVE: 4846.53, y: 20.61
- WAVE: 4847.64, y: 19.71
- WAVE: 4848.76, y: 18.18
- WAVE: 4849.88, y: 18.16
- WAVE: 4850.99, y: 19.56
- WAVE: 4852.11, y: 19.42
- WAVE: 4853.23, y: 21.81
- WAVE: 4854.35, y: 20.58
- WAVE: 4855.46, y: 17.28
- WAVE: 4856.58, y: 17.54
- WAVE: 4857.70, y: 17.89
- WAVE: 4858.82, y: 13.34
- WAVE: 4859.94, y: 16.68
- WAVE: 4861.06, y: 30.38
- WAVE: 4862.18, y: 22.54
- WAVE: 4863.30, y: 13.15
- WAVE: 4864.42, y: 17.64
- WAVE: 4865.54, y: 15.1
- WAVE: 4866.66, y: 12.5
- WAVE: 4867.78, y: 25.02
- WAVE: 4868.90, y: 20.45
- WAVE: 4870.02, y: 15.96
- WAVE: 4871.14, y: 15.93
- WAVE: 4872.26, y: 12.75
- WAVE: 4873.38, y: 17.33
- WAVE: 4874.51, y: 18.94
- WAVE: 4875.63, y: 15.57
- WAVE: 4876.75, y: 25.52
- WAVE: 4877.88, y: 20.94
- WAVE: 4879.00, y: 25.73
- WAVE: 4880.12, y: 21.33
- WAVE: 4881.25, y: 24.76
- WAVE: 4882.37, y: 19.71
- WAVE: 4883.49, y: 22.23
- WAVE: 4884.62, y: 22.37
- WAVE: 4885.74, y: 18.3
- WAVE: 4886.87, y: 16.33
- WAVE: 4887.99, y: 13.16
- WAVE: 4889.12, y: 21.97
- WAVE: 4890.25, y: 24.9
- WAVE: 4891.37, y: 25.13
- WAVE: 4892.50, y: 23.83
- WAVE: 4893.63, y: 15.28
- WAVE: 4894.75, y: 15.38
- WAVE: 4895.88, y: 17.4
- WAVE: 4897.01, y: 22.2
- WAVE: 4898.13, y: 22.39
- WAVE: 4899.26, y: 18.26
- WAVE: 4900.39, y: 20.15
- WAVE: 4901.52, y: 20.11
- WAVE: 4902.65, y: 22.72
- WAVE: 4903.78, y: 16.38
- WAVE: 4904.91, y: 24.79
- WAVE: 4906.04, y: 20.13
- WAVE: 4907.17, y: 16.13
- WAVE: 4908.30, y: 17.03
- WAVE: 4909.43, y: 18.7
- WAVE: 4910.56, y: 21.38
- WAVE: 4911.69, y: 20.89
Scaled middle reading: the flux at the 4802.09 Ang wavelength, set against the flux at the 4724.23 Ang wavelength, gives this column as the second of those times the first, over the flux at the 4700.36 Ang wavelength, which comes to 29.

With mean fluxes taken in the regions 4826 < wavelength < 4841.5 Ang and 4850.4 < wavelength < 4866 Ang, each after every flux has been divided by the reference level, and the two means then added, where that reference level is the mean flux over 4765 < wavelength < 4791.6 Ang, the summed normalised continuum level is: 1.93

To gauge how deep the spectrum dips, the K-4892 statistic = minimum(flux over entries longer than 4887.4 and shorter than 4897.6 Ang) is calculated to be 13.16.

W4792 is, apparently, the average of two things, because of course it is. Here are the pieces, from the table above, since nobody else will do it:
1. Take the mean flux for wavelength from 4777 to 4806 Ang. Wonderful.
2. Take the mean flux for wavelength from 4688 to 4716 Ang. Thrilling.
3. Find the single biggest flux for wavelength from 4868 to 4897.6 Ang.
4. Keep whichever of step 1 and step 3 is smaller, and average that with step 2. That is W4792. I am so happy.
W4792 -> 20.9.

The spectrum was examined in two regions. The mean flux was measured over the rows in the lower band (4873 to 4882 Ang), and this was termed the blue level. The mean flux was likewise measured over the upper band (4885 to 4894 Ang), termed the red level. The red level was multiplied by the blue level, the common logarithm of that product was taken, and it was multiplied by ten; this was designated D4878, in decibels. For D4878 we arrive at 26.3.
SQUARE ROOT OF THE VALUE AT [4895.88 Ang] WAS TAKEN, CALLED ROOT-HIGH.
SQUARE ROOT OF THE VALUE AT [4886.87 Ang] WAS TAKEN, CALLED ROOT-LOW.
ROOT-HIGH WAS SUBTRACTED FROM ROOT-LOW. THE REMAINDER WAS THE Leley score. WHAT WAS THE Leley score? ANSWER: -0.1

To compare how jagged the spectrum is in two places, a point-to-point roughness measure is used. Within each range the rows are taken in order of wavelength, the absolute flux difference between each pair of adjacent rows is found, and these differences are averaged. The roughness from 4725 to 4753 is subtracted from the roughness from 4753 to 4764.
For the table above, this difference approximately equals 1.0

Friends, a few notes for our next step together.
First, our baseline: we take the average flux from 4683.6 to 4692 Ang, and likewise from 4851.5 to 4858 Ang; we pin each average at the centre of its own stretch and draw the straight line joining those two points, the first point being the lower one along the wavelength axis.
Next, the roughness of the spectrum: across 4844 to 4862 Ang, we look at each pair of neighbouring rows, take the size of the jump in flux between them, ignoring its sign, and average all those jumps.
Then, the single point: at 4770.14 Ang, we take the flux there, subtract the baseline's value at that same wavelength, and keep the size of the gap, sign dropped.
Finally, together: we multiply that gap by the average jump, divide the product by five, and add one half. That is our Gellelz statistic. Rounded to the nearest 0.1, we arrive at 3.6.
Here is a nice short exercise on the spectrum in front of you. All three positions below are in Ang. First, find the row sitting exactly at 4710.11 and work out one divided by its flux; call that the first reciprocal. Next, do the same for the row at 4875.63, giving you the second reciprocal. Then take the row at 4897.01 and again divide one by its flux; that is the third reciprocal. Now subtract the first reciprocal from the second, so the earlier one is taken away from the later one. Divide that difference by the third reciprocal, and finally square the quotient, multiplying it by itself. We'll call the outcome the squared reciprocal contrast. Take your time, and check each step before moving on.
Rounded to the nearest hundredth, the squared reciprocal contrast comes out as 0.15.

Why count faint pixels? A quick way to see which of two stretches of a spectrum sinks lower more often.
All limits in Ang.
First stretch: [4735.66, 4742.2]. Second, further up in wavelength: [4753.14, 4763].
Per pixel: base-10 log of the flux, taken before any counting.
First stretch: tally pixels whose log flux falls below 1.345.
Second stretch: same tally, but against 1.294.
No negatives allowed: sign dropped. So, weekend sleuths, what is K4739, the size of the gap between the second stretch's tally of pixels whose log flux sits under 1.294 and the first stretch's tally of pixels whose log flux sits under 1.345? 0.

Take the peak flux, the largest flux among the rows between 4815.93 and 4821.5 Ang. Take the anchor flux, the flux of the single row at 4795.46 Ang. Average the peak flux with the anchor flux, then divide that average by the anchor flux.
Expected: 0.92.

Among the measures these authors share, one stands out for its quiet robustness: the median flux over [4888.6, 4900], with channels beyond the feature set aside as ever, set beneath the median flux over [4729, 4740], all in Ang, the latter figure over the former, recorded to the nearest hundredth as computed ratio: 0.97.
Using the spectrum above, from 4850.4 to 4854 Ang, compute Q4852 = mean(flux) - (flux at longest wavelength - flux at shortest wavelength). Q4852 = 18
